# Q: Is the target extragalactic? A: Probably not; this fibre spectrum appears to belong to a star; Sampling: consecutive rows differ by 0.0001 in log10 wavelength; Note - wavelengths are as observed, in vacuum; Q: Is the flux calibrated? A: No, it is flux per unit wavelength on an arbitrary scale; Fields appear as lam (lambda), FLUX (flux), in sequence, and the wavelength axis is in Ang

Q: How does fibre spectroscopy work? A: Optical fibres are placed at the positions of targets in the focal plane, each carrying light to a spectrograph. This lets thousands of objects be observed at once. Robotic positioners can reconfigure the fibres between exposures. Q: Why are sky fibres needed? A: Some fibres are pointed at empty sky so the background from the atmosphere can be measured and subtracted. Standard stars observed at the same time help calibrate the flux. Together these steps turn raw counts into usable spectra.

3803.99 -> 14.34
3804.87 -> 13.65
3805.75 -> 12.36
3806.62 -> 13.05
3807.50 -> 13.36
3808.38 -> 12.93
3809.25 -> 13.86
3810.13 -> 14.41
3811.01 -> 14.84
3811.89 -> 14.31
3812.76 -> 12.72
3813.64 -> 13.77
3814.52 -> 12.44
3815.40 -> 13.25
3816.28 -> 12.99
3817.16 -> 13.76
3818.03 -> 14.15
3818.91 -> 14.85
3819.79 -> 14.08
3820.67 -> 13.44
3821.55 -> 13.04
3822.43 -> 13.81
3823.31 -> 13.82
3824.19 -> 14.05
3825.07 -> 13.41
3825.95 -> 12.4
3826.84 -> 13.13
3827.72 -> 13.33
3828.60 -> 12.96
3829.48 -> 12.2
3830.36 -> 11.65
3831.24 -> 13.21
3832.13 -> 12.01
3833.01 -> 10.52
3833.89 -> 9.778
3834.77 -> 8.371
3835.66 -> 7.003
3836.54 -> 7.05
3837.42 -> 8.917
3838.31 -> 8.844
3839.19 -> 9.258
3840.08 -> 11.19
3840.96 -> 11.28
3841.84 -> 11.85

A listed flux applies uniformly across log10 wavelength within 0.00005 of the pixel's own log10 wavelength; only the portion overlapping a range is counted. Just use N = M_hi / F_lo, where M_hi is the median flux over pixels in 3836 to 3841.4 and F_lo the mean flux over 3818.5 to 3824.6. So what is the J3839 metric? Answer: 0.7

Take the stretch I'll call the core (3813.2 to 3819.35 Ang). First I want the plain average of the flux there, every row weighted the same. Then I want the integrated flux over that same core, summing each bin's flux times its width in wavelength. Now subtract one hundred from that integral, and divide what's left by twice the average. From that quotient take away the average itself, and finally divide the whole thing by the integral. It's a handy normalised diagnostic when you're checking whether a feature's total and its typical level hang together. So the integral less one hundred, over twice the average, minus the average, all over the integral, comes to -0.17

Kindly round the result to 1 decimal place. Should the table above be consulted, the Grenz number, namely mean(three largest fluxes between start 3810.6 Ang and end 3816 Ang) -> 14.3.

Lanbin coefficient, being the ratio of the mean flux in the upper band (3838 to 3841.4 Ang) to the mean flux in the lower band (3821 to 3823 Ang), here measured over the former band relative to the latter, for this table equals 0.76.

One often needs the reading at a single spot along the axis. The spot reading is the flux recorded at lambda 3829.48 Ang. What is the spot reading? 12.2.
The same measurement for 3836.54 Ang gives 7.05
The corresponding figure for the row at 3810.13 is 14.41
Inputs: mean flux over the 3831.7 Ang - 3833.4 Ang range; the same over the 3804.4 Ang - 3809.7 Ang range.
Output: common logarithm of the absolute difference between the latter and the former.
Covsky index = 0.3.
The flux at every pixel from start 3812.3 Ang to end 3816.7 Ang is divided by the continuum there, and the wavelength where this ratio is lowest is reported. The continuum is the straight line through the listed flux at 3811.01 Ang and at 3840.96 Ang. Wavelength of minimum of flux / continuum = 3814.52 Ang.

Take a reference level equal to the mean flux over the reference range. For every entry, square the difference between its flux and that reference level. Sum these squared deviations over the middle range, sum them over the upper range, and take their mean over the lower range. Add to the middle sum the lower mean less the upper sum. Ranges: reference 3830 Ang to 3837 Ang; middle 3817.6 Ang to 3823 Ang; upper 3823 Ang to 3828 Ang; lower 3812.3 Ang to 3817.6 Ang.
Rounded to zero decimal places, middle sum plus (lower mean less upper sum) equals 35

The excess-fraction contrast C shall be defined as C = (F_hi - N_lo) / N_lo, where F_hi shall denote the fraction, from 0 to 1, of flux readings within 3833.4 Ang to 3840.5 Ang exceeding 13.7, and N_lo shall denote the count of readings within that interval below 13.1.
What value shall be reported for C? -1.00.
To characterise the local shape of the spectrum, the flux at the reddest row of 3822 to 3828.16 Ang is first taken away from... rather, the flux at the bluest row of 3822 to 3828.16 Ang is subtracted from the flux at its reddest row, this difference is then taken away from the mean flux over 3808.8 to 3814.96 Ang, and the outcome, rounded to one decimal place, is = 14.2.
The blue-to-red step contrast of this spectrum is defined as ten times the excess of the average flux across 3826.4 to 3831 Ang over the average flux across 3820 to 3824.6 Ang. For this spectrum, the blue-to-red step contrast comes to -10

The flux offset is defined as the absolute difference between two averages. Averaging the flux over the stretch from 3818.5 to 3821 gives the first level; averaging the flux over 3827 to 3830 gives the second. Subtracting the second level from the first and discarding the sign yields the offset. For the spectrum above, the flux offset 1.3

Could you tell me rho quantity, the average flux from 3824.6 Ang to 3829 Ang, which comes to 13.0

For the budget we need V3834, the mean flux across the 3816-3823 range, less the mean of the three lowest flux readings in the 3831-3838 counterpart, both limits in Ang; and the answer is 6.3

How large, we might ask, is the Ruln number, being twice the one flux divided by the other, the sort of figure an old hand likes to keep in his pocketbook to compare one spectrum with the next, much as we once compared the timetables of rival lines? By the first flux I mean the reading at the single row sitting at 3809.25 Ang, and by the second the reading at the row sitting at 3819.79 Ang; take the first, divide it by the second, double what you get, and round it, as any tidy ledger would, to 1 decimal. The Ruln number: 2.0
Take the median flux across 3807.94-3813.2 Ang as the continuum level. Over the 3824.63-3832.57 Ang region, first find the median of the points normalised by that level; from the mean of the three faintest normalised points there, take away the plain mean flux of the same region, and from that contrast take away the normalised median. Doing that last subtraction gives -12.8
